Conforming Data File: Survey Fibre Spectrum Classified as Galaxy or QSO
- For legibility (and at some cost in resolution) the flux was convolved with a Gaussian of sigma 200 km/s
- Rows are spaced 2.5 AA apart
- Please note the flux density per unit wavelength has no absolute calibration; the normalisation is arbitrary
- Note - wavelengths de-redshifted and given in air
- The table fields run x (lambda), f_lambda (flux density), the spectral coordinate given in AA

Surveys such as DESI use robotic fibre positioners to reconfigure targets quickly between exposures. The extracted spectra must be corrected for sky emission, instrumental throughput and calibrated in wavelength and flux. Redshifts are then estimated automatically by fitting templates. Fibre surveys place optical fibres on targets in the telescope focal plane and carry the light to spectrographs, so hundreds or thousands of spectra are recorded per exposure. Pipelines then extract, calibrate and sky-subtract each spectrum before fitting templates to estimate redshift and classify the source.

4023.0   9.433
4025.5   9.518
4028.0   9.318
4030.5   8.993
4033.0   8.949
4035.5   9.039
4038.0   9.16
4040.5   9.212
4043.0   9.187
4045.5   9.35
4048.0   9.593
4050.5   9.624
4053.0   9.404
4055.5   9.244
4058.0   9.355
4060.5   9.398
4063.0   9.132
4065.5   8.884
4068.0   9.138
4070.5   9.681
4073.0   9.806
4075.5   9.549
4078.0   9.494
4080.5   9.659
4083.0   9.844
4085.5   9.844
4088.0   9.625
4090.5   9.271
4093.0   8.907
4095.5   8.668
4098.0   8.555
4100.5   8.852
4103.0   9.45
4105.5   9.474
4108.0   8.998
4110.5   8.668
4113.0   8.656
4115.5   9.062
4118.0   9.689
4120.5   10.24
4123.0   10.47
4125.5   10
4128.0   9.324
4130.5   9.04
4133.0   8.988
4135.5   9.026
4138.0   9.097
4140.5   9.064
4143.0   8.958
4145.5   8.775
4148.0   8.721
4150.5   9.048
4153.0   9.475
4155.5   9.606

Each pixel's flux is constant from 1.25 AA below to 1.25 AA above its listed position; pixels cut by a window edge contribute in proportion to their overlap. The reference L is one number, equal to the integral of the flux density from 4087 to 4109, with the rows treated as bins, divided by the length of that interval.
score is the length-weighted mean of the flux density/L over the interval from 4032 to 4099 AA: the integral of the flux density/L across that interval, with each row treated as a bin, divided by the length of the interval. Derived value 1.03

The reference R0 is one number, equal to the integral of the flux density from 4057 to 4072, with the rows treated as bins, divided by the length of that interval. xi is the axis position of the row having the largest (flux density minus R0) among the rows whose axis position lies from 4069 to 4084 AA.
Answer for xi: 4083.0 AA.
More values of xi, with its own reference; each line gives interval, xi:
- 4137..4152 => 4138.0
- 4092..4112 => 4105.5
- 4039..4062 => 4050.5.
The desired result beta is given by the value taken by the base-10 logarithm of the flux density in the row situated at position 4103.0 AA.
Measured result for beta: 0.975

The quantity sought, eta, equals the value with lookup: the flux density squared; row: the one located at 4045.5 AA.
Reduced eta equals 87.4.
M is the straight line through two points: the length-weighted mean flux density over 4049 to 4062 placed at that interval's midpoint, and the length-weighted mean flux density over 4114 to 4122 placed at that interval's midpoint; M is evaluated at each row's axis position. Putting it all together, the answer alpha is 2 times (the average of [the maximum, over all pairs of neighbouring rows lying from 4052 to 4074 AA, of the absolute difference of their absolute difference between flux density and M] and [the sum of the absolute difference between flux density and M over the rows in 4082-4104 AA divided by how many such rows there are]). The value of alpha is 0.8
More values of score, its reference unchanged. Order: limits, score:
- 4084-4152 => 1.01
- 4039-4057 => 1.03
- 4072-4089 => 1.07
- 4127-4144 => 1.00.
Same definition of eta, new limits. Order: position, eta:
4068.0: 83.5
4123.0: 109.6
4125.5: 100.0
